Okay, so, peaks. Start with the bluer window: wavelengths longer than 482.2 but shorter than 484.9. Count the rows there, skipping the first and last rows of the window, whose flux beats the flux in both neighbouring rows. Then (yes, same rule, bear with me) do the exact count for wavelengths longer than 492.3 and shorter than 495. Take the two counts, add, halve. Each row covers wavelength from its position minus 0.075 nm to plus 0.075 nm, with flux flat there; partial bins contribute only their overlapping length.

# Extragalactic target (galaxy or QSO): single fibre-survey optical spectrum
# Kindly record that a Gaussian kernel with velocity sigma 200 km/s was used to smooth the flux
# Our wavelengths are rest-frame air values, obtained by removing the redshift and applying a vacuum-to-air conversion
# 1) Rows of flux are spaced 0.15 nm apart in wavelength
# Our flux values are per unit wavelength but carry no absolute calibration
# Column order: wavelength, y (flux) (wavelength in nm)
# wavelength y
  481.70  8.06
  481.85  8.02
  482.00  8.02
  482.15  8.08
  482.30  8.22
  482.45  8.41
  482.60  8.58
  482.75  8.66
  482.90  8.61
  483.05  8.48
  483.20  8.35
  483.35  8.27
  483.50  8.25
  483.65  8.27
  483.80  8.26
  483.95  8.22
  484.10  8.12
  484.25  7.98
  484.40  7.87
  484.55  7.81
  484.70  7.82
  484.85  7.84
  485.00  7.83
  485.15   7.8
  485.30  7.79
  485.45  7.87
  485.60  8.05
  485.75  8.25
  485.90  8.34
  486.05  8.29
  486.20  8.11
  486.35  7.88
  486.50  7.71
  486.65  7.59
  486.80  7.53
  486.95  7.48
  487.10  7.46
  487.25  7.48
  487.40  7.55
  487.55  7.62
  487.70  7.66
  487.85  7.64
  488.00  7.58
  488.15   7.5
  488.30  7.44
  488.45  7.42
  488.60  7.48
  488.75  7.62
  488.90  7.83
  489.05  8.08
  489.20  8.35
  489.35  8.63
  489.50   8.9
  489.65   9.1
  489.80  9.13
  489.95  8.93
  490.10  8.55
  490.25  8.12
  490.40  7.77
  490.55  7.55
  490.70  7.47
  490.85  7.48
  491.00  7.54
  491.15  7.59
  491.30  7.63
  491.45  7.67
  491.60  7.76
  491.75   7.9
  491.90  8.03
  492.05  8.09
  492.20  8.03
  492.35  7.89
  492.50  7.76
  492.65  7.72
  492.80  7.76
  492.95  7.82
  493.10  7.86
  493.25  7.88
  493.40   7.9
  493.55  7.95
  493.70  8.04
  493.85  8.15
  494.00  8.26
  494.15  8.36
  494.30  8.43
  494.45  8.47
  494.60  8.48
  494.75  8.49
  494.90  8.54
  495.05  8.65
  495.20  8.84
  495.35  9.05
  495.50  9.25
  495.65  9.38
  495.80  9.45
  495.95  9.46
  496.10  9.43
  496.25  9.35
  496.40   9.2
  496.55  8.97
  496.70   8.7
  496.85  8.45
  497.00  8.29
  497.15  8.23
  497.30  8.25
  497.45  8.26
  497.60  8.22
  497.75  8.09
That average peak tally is 1.0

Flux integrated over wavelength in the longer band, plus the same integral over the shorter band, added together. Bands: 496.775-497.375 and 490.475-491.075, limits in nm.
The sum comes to 9.5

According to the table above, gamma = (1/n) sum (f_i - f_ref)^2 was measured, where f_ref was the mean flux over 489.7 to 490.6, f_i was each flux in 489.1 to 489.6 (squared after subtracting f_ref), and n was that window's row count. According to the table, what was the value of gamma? 0.13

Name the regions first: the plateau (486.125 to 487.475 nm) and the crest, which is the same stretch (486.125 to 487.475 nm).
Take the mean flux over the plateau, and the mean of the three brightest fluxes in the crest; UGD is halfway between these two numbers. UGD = 7.8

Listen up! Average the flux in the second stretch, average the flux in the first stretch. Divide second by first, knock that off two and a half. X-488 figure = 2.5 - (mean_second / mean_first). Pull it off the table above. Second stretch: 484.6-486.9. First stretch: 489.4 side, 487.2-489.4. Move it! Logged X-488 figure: 1.48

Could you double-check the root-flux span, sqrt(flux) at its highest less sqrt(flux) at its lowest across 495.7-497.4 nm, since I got 0.21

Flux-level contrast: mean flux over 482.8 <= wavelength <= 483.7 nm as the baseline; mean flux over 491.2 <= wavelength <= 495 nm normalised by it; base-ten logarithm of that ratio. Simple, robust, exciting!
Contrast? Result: -0.018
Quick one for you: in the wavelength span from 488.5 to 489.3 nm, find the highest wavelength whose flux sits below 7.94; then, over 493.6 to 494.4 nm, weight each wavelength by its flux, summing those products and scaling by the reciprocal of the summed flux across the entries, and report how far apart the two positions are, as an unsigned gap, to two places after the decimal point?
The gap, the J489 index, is 5.10 nm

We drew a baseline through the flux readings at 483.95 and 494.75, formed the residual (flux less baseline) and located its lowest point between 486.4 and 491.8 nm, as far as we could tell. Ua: 490.70 nm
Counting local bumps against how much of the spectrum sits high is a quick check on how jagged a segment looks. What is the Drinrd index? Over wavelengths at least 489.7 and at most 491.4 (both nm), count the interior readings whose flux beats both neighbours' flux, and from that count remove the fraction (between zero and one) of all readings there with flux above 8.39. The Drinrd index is -0.27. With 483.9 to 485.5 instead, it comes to 1.00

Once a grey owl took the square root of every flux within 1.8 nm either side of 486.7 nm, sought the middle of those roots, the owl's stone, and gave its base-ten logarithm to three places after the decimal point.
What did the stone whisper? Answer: 0.442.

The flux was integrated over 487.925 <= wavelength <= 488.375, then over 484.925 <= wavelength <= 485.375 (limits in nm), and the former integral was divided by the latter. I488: 0.96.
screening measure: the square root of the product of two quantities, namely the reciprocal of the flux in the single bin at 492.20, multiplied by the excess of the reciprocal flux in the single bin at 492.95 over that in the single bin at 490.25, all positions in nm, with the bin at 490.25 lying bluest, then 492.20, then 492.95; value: 0.024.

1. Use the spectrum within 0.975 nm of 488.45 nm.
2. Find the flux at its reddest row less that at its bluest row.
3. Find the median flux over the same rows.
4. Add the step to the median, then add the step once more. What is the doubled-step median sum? 9.6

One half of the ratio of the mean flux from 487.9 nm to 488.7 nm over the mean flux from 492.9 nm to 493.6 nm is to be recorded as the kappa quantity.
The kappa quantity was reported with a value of 0.475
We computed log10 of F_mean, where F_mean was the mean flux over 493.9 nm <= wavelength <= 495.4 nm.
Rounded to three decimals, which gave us 0.932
